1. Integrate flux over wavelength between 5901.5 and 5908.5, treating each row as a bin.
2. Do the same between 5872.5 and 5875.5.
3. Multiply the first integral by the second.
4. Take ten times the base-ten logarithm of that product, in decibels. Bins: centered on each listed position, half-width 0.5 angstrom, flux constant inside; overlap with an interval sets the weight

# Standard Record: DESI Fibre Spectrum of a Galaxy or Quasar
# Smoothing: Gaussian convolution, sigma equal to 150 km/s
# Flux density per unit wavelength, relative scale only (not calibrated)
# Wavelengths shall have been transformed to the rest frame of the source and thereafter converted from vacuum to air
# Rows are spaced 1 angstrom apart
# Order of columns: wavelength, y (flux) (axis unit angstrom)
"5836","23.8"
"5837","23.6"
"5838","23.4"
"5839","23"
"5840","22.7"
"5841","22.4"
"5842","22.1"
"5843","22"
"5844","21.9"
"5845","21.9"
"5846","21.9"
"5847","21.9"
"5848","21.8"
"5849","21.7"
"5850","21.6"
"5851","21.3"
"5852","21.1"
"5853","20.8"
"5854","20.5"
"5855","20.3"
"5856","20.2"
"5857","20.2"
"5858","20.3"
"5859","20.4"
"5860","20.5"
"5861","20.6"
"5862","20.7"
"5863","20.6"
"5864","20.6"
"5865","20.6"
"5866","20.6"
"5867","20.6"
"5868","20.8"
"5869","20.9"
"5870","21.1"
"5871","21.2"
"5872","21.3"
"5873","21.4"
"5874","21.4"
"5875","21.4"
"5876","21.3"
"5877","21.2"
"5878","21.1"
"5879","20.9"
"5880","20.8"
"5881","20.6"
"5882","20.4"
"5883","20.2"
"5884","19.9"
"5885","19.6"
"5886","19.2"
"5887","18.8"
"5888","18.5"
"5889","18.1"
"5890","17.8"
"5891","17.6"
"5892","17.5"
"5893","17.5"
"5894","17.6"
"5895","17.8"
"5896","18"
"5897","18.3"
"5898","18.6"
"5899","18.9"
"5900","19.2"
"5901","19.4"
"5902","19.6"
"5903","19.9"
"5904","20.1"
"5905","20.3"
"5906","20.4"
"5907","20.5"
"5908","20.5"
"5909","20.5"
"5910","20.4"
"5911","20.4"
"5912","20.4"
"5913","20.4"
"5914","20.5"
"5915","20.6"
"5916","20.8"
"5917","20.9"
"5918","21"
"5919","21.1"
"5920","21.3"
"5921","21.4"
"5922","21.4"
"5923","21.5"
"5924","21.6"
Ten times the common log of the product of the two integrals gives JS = 40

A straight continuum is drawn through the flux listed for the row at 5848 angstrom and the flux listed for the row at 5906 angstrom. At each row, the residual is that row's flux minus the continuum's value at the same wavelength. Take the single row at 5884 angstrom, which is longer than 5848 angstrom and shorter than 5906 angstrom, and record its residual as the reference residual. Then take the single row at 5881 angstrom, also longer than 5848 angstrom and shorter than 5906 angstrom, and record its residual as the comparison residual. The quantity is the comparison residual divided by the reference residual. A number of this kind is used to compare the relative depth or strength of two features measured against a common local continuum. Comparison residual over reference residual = 0.39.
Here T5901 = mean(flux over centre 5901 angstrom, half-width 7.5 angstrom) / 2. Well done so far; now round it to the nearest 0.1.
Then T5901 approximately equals 9.6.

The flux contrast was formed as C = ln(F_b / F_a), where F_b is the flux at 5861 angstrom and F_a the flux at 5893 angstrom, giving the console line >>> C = 0.16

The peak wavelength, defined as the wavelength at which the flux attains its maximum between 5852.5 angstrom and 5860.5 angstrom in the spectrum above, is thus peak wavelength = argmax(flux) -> 5853 angstrom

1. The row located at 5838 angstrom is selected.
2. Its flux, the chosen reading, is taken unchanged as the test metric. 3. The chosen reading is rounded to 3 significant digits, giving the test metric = 23.4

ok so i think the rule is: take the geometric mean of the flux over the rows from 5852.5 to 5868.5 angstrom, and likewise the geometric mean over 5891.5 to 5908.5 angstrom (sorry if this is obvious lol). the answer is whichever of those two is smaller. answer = 19.0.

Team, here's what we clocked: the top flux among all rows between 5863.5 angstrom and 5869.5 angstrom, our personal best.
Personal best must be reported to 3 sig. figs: 20.9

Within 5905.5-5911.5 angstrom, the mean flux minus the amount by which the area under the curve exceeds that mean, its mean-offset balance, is -82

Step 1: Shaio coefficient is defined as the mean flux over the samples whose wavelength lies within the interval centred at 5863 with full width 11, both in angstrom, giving 20.6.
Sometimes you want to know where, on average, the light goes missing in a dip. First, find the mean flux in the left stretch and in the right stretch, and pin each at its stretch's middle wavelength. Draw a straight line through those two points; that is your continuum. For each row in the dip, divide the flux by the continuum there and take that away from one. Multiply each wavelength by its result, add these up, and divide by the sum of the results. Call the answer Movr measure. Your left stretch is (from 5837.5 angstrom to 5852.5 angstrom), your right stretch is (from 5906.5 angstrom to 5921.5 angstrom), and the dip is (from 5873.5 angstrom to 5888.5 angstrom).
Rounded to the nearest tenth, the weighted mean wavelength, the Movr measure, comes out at 5884.5 angstrom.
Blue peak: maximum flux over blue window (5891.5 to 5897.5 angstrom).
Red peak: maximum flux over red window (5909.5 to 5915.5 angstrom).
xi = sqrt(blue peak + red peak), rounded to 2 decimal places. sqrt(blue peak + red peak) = 6.24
